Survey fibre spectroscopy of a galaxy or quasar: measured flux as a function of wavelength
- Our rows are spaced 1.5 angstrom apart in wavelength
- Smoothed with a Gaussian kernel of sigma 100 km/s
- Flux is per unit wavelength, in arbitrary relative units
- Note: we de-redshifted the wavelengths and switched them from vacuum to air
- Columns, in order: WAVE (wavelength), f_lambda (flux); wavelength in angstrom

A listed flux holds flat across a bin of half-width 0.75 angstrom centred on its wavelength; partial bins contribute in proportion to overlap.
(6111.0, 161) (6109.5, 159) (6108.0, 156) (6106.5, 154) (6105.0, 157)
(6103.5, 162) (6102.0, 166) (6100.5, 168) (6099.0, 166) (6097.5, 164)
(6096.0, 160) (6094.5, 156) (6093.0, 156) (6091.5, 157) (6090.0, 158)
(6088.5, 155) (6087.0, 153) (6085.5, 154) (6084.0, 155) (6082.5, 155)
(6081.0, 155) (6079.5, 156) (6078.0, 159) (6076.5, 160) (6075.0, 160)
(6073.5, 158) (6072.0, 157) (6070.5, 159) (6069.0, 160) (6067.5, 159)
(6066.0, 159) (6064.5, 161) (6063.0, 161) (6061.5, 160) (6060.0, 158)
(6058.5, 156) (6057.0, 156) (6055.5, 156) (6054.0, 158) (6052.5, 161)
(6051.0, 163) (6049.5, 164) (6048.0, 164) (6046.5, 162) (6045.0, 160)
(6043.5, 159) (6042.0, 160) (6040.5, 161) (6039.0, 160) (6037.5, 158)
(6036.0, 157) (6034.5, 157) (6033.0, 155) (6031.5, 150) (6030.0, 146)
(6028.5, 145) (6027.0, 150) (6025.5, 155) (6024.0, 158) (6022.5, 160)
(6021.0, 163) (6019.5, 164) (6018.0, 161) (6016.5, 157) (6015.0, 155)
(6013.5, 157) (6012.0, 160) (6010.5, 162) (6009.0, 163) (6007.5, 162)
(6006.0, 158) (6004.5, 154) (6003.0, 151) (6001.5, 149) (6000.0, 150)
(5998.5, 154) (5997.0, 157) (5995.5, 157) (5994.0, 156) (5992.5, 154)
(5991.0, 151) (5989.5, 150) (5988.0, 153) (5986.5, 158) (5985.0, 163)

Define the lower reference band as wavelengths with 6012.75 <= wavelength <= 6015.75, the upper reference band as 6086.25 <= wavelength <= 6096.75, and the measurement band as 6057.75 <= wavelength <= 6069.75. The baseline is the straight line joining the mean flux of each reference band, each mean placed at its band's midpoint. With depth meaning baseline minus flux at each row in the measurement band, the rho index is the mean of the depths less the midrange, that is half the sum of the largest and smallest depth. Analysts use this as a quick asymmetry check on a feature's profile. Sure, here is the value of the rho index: -0.7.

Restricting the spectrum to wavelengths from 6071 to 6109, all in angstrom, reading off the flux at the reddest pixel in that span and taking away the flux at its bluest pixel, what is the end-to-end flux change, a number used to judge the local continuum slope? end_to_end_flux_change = -1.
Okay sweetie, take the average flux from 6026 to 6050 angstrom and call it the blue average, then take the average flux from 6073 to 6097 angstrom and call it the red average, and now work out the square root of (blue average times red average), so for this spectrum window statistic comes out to 156.7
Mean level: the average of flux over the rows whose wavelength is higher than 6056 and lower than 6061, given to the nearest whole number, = 157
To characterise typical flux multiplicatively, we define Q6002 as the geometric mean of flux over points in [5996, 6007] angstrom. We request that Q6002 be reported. 153.3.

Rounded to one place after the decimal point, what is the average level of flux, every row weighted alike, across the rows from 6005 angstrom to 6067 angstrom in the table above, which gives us 158.3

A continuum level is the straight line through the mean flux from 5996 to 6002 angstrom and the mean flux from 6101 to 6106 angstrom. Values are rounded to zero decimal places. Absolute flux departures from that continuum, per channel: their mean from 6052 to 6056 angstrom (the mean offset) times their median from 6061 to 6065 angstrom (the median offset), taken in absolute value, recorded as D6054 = 5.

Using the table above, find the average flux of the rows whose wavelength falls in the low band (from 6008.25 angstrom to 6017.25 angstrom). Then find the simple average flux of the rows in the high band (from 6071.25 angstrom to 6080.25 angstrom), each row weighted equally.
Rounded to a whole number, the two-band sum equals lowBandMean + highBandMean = 317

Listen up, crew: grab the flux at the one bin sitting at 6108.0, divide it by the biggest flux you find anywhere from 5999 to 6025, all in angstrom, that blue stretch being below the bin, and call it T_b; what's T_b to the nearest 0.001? 0.951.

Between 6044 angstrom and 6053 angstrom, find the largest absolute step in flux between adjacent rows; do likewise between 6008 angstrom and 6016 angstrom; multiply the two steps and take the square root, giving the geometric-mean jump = 2.4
